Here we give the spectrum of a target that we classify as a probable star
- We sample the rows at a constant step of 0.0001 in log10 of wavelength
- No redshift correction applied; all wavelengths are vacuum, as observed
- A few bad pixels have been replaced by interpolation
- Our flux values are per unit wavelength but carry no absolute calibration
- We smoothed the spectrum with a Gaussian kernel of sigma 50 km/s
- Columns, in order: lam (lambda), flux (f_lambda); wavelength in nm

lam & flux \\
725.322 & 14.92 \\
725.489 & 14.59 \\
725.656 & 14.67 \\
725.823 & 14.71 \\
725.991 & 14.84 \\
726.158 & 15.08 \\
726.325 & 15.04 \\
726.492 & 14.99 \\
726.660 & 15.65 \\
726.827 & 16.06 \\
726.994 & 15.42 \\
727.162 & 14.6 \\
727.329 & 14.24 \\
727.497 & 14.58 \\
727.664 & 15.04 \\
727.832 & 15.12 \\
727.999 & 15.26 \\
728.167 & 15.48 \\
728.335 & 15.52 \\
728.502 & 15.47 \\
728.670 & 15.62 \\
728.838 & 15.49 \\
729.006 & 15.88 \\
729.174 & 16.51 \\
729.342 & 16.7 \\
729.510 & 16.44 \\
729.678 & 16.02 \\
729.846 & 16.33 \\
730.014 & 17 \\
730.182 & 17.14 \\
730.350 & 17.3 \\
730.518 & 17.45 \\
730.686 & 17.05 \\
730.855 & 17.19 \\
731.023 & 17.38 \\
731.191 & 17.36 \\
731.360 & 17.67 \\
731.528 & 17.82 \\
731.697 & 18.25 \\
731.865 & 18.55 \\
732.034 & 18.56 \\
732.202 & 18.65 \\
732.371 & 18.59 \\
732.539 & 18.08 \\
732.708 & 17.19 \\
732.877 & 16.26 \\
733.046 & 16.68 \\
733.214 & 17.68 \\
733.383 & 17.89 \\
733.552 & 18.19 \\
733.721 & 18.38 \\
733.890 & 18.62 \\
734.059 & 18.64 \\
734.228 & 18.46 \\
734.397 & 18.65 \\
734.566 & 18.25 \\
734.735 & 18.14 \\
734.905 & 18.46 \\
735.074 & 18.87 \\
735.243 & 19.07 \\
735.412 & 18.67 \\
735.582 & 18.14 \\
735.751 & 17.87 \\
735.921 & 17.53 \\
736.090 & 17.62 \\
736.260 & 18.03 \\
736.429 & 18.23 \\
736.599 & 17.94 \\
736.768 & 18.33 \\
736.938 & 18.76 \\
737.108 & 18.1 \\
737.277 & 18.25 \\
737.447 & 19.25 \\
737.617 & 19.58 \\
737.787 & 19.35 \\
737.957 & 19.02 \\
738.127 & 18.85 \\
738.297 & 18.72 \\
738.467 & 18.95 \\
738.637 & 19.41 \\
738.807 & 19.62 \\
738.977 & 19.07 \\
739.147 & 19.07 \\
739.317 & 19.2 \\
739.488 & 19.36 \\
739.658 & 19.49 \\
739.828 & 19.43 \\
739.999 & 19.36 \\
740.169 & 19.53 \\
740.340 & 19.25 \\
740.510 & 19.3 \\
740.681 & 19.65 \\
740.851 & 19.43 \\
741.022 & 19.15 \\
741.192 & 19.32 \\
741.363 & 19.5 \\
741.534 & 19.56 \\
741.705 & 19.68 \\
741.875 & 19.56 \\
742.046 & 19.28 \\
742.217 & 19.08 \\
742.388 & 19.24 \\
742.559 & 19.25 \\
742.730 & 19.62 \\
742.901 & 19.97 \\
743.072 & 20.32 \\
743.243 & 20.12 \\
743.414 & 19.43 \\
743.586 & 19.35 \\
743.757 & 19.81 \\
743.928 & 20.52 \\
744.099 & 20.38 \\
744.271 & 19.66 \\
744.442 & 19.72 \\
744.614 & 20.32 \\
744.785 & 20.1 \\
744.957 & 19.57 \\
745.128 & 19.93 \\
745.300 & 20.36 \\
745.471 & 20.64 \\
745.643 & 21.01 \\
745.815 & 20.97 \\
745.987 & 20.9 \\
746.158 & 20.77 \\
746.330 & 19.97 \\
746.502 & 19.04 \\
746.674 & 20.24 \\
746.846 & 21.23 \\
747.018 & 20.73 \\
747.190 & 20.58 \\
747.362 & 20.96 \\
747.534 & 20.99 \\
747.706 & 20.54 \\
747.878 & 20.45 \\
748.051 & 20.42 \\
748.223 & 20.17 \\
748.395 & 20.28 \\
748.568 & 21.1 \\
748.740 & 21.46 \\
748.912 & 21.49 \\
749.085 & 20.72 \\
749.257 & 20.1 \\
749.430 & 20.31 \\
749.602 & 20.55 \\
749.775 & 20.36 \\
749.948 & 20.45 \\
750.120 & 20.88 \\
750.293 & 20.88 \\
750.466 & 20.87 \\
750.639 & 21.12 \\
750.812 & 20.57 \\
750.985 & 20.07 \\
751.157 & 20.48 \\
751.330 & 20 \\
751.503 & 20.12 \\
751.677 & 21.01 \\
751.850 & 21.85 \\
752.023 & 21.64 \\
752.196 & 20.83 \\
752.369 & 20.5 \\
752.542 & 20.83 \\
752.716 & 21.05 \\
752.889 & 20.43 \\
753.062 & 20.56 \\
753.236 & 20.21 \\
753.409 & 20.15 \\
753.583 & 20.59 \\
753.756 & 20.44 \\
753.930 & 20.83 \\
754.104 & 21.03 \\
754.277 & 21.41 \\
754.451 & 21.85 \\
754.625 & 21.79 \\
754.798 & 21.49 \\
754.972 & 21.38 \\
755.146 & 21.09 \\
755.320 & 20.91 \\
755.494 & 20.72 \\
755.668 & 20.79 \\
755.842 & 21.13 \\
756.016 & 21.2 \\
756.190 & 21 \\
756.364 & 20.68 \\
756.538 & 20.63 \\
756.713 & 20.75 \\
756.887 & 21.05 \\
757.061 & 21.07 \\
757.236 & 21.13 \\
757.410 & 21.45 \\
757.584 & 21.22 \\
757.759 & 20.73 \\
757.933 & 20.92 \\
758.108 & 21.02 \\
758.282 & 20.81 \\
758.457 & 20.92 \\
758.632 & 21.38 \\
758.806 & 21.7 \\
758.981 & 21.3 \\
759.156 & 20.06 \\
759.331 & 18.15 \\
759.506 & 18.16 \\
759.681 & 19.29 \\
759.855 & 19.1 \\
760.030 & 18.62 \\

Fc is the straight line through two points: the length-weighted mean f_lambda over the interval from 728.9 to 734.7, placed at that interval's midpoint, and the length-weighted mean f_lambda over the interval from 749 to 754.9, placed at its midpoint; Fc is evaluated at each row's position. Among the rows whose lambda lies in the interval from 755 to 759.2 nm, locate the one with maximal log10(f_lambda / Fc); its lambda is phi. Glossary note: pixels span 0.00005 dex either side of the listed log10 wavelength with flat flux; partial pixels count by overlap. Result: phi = 758.806 nm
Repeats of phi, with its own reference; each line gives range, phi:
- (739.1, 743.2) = 743.072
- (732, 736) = 732.202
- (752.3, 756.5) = 754.451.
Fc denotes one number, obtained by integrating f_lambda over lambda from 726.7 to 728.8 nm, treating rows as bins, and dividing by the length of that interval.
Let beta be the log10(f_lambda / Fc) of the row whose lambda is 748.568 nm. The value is 0.14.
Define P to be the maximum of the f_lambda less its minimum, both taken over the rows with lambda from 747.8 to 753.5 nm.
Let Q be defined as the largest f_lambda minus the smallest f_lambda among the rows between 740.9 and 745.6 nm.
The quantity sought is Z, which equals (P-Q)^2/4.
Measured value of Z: 0.02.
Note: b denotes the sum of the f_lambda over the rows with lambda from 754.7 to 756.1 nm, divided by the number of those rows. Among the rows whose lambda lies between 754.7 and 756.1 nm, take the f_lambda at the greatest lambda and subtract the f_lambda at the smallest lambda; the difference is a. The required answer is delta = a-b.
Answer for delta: -21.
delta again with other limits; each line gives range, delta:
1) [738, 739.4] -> -19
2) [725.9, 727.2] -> -15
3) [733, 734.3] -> -16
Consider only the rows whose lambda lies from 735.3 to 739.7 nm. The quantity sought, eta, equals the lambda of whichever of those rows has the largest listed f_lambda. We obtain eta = 738.807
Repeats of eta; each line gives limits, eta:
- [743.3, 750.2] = 748.912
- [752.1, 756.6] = 754.451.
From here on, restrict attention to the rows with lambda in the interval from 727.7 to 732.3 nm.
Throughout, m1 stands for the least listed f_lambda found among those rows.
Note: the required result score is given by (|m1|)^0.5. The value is 3.89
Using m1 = 15.12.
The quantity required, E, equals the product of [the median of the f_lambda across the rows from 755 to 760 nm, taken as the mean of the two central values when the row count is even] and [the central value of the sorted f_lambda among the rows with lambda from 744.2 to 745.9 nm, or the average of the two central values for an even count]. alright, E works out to 423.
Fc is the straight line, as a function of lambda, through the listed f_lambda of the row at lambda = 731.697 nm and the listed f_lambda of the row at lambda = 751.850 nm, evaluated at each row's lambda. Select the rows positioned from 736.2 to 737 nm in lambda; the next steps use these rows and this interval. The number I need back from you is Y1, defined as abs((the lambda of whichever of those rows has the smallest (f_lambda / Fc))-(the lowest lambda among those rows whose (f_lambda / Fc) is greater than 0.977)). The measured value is 0.34 nm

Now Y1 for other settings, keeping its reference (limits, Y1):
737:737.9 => 0.34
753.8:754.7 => 0.52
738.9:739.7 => 0.17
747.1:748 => 0.69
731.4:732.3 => 0.00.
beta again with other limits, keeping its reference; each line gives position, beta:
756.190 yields 0.14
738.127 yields 0.09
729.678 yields 0.02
